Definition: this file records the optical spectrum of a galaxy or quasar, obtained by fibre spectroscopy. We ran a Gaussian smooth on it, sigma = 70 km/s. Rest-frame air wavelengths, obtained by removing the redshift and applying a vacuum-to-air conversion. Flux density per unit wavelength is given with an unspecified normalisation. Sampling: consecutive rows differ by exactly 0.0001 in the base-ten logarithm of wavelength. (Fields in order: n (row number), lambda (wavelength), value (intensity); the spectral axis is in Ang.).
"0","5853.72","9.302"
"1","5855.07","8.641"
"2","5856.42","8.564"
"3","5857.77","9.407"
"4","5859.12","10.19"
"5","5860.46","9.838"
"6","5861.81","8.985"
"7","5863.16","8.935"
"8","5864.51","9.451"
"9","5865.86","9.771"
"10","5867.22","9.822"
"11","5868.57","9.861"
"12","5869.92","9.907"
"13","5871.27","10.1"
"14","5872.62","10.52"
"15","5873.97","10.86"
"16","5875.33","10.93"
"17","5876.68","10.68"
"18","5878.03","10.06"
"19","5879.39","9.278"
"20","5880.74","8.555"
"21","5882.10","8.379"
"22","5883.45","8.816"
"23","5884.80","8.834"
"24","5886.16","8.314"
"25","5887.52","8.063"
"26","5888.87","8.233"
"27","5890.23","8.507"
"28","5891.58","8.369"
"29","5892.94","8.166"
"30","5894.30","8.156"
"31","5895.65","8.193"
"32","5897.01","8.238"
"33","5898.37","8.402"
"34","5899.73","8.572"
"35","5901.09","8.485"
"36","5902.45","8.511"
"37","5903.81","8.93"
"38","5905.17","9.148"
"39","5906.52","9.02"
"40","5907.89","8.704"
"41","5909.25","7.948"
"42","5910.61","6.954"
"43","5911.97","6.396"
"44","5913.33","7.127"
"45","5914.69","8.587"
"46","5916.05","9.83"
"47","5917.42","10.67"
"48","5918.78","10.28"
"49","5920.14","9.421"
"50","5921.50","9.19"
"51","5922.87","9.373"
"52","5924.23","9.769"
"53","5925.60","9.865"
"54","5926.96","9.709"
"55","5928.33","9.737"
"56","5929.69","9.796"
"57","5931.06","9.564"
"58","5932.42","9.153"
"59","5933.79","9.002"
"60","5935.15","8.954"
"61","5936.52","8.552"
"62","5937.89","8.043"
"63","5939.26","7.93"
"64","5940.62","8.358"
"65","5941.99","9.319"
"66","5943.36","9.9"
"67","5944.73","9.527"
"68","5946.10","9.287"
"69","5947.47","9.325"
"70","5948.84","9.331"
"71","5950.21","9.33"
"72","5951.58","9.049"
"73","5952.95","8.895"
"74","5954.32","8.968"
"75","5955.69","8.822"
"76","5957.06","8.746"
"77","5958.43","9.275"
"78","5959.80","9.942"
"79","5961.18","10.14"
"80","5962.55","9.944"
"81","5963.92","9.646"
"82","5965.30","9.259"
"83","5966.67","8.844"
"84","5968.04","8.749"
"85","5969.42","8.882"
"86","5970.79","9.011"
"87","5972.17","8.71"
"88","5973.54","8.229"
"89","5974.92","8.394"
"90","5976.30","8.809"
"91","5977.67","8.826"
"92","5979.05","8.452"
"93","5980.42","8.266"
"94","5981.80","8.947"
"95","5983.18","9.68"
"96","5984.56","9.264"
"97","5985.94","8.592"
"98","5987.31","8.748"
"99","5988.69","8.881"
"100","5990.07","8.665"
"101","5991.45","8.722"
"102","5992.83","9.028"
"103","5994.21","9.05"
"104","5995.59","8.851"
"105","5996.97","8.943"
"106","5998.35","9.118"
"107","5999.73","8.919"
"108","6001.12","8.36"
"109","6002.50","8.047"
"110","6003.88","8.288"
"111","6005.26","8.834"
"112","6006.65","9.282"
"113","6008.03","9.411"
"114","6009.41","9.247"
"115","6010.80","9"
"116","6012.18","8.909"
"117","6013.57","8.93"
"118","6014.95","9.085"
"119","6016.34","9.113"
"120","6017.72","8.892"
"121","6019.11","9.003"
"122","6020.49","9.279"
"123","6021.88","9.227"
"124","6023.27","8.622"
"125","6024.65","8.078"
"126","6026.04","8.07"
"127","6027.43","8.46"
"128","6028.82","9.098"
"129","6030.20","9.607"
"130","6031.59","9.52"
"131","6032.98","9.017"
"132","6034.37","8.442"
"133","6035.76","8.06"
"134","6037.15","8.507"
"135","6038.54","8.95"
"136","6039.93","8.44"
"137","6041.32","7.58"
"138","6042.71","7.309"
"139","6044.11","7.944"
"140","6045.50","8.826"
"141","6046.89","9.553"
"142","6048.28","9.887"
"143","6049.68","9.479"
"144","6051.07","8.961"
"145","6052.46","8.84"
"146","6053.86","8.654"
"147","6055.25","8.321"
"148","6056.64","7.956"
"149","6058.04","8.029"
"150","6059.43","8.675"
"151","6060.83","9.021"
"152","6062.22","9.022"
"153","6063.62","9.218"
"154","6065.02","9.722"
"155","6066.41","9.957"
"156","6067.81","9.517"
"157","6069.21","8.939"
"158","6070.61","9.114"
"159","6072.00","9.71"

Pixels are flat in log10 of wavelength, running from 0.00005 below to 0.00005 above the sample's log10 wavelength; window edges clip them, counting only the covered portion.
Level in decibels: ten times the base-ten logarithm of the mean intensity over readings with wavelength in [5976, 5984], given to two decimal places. 9.46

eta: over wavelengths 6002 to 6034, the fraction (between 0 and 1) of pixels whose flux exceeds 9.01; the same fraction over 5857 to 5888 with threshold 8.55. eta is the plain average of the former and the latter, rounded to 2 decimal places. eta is 0.67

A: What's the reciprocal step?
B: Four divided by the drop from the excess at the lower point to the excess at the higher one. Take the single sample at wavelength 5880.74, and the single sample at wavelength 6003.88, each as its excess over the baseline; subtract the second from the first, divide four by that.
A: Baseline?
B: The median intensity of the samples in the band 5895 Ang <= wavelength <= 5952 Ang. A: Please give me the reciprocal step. 15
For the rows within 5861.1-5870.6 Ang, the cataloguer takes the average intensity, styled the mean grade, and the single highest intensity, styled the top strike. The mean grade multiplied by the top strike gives 94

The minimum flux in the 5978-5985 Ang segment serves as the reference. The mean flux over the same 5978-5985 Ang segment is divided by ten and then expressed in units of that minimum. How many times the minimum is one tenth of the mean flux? 0.108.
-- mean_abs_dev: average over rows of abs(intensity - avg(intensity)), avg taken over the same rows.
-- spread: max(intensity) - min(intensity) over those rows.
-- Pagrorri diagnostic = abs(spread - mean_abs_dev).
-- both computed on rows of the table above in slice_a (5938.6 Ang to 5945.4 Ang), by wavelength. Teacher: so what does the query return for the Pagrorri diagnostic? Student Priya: 1.3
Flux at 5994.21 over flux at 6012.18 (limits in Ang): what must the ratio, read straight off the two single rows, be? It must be 1.02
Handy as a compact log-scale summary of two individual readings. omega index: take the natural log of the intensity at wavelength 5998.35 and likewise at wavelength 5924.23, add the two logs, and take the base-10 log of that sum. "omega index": 0.652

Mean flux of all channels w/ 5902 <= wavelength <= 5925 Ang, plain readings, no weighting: 8.82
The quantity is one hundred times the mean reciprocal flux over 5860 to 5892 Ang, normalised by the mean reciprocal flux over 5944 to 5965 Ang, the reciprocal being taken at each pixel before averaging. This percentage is 100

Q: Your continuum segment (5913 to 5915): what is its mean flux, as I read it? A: 7.86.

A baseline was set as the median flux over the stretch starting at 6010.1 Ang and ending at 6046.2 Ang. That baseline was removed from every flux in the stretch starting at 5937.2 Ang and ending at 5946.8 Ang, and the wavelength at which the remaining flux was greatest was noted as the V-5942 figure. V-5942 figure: 5943.36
